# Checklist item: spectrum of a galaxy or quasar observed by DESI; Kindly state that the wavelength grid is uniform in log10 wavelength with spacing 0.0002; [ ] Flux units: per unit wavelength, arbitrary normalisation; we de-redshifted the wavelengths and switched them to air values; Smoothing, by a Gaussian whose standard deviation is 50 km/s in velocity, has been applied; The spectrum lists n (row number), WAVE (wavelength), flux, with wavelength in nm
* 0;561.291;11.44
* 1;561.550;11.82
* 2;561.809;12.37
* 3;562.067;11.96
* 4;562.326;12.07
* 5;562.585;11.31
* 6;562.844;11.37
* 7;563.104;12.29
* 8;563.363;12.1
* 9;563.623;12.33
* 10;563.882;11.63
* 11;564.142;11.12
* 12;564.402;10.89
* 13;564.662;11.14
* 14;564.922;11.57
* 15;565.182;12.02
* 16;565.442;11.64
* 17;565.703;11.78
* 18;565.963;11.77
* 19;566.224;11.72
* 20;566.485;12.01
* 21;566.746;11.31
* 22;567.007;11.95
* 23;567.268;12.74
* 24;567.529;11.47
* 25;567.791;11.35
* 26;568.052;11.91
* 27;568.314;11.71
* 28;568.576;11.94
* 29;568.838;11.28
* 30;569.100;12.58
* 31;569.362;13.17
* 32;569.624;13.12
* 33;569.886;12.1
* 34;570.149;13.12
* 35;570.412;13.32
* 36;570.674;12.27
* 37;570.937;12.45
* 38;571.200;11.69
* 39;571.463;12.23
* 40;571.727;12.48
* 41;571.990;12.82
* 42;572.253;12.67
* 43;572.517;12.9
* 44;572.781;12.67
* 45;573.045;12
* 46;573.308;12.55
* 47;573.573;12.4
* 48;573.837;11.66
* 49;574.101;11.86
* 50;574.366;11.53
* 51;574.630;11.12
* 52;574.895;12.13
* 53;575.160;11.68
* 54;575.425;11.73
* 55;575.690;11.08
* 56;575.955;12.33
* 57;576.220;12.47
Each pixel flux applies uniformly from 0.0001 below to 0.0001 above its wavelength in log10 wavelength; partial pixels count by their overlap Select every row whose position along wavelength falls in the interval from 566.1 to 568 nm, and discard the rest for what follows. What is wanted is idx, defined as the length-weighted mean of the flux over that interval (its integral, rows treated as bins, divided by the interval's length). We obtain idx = 11.8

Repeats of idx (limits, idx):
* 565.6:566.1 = 11.8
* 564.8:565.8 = 11.8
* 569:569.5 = 12.9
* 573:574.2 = 12.1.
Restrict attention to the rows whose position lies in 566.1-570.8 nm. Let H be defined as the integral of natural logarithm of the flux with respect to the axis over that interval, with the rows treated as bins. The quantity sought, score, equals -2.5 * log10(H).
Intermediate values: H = 12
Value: -2.7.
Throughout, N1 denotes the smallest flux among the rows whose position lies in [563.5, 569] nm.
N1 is 10.89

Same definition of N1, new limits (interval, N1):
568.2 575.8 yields 11.08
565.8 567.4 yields 11.31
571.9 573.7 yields 12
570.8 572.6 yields 11.69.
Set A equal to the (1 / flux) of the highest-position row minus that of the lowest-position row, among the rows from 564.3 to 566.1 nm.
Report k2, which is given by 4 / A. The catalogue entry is -583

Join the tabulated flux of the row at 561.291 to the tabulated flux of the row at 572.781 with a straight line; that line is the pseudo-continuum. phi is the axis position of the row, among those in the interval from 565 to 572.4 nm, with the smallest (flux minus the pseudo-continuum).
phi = 568.838 nm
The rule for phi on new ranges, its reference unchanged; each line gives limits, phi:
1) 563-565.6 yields 564.402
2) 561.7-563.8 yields 562.585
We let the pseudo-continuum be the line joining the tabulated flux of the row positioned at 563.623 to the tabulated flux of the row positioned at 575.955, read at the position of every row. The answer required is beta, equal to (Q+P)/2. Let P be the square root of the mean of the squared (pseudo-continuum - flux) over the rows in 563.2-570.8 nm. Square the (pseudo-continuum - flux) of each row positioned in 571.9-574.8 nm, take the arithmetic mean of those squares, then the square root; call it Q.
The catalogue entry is 0.66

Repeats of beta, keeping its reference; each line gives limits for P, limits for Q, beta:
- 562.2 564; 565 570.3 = 0.63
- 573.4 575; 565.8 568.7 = 0.66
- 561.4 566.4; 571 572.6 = 0.58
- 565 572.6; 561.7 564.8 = 0.70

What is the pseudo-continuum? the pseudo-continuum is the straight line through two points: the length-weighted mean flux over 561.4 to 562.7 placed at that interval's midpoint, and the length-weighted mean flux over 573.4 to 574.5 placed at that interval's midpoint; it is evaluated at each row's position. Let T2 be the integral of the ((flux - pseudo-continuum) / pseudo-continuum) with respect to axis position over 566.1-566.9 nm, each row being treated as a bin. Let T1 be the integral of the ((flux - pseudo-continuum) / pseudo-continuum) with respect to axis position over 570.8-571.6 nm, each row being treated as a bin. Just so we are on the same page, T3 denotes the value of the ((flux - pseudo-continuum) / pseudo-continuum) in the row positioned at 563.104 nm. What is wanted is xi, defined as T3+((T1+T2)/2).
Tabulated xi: 0.034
